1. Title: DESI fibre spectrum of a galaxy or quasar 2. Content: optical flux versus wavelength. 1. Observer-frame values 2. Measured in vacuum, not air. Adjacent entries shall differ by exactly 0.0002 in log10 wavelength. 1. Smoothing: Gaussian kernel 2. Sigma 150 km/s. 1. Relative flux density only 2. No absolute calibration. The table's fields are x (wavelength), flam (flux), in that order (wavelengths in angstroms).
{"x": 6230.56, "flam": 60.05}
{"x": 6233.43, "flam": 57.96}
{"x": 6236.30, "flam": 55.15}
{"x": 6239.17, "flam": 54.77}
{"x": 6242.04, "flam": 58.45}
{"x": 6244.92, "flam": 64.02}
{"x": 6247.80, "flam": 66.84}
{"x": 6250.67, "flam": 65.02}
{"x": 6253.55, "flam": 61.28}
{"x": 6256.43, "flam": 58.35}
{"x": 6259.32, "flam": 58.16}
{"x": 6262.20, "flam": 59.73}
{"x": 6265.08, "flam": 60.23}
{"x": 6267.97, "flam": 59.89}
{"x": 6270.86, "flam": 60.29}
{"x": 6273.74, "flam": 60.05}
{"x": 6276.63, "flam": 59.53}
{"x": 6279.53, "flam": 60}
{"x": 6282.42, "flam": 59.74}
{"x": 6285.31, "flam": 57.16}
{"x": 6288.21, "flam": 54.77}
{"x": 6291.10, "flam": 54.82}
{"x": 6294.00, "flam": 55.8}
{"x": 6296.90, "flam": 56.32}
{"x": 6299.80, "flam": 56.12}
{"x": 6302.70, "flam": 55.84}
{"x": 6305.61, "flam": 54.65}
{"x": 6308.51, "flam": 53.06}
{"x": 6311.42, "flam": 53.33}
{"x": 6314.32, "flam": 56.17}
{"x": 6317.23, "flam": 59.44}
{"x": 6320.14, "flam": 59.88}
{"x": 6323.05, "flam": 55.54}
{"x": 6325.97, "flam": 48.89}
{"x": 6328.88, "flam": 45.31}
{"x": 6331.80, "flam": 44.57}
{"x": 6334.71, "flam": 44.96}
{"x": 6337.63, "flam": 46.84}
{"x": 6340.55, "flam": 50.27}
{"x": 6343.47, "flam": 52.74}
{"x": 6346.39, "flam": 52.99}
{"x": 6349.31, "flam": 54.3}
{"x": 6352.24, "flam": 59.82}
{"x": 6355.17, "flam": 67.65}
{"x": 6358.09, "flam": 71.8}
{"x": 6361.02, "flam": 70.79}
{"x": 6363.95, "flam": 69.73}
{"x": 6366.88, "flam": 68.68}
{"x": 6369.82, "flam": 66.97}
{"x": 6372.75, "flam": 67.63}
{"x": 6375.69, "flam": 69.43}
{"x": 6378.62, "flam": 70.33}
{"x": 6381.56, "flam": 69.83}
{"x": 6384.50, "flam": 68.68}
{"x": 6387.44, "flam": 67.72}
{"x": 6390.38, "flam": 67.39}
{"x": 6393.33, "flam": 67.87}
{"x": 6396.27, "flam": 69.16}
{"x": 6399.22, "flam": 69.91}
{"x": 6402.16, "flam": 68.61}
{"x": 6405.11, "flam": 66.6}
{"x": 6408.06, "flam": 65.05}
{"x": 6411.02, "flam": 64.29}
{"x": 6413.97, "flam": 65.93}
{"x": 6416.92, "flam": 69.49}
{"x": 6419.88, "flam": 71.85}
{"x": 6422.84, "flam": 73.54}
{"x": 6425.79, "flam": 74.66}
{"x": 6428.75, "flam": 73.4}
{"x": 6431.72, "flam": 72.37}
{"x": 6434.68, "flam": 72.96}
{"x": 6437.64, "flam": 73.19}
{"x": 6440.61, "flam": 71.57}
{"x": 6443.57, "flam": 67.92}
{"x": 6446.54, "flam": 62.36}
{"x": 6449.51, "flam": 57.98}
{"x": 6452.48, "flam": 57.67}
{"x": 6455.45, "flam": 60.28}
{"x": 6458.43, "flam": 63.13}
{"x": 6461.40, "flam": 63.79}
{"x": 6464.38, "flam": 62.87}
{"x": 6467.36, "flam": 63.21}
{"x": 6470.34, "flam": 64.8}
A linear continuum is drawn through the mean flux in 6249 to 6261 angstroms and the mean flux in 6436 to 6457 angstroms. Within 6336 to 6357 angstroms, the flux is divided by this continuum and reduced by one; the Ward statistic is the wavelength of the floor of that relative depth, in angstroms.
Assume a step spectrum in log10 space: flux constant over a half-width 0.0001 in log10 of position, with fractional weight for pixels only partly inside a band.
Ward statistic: 6337.63 angstroms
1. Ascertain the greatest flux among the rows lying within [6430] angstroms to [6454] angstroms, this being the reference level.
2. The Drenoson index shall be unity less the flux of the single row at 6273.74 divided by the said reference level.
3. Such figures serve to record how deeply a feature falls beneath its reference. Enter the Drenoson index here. 0.18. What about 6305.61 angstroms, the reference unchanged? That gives 0.25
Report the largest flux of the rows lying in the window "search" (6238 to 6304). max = 66.84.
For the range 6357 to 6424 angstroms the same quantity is 73.54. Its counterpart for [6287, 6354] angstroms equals 59.88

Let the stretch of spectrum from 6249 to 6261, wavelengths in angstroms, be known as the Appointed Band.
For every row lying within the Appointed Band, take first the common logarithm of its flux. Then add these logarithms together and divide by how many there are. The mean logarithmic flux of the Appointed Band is 1.78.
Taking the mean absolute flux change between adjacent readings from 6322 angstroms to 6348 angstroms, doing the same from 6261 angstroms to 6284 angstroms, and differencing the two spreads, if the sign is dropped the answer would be 2.0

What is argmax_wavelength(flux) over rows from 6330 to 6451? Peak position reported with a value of 6425.79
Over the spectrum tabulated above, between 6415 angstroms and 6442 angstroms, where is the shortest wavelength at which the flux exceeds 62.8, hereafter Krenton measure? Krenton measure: 6416.92 angstroms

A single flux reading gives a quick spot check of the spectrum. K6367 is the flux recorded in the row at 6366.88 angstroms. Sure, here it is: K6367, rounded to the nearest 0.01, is 68.68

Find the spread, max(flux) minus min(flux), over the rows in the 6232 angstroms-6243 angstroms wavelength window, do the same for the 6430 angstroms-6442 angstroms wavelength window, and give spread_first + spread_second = 5.3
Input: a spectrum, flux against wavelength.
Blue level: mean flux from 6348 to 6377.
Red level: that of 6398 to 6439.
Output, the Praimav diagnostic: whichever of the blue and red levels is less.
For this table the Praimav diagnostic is 67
